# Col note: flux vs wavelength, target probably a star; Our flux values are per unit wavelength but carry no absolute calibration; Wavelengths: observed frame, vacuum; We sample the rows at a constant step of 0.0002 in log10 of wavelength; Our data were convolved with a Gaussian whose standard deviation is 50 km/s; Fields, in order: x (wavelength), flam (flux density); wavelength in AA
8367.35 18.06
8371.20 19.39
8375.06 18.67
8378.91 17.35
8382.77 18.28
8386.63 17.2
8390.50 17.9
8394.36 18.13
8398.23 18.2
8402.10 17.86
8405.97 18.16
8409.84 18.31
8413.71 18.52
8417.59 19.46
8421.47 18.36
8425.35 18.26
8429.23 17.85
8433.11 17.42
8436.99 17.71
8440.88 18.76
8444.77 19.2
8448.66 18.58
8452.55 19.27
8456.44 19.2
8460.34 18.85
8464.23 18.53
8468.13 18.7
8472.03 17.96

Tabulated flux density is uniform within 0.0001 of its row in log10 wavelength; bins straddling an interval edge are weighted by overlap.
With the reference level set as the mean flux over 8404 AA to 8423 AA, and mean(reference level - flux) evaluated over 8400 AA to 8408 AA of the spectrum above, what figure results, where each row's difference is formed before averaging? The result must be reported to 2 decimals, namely 0.55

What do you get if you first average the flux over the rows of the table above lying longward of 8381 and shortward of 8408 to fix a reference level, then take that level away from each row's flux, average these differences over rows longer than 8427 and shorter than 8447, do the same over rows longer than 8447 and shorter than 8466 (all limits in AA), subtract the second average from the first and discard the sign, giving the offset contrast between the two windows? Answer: 0.70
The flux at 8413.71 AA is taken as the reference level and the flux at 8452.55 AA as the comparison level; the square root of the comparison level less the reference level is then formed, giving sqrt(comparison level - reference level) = 0.87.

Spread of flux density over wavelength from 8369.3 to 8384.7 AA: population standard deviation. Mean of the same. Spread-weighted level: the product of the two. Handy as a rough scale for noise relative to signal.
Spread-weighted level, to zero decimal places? 14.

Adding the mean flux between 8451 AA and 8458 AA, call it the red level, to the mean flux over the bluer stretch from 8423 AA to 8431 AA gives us 37.3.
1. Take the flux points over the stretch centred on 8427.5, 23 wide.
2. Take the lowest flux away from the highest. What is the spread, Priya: 2.0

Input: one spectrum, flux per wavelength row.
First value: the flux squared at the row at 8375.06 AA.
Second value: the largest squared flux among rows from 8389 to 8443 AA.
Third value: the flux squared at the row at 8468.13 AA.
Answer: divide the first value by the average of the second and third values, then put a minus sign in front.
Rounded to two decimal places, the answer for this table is -0.96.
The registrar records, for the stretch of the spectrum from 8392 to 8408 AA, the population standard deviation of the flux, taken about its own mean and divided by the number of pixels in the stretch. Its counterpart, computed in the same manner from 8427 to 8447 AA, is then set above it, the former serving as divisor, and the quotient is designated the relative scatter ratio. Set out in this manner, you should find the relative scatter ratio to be 5.1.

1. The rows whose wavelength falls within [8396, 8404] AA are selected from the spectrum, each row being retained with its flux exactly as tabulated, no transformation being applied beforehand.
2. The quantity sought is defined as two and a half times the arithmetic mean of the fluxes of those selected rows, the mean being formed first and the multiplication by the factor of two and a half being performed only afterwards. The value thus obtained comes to 45.1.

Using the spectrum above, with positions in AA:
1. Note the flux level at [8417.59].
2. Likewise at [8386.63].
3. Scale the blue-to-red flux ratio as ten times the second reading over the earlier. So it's 8.8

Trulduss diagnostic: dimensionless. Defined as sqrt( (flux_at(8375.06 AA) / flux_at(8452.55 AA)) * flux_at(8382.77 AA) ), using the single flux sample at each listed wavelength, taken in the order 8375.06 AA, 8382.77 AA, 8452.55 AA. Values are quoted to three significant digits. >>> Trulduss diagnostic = 4.21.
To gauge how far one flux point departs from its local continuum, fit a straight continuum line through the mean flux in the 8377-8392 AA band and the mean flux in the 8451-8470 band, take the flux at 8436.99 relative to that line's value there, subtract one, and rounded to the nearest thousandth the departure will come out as -0.044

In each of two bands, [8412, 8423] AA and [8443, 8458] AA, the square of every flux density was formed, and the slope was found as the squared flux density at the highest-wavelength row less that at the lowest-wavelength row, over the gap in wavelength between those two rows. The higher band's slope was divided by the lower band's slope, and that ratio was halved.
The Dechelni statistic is 0.0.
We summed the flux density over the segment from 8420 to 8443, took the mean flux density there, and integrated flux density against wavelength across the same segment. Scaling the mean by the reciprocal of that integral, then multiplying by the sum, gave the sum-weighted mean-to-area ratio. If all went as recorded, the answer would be 4.7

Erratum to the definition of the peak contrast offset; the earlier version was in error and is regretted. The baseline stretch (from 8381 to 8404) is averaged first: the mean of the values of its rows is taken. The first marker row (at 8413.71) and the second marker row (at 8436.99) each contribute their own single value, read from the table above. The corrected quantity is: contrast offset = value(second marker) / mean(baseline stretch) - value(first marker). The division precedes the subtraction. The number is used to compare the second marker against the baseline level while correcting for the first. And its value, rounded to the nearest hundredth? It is -17.53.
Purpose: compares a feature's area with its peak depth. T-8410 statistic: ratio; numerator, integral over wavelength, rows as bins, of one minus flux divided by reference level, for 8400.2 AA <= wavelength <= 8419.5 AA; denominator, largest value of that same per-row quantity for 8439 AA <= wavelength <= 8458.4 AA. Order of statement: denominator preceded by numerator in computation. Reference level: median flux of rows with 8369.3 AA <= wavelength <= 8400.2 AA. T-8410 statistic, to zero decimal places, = 14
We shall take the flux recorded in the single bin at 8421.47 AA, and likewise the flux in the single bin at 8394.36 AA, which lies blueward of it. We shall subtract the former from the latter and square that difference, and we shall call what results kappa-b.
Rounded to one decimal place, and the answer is 0.1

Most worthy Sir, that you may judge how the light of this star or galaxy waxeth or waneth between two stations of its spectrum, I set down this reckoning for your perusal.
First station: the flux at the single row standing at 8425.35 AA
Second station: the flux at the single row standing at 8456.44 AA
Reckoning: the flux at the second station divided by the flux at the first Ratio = 1.05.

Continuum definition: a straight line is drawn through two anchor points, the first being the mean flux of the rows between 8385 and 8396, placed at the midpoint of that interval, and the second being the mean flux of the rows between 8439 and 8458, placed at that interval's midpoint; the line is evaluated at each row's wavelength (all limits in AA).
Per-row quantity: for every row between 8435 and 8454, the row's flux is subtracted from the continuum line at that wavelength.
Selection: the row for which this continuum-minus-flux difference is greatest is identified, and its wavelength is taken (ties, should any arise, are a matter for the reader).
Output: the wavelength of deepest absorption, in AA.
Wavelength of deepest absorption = 8436.99 AA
